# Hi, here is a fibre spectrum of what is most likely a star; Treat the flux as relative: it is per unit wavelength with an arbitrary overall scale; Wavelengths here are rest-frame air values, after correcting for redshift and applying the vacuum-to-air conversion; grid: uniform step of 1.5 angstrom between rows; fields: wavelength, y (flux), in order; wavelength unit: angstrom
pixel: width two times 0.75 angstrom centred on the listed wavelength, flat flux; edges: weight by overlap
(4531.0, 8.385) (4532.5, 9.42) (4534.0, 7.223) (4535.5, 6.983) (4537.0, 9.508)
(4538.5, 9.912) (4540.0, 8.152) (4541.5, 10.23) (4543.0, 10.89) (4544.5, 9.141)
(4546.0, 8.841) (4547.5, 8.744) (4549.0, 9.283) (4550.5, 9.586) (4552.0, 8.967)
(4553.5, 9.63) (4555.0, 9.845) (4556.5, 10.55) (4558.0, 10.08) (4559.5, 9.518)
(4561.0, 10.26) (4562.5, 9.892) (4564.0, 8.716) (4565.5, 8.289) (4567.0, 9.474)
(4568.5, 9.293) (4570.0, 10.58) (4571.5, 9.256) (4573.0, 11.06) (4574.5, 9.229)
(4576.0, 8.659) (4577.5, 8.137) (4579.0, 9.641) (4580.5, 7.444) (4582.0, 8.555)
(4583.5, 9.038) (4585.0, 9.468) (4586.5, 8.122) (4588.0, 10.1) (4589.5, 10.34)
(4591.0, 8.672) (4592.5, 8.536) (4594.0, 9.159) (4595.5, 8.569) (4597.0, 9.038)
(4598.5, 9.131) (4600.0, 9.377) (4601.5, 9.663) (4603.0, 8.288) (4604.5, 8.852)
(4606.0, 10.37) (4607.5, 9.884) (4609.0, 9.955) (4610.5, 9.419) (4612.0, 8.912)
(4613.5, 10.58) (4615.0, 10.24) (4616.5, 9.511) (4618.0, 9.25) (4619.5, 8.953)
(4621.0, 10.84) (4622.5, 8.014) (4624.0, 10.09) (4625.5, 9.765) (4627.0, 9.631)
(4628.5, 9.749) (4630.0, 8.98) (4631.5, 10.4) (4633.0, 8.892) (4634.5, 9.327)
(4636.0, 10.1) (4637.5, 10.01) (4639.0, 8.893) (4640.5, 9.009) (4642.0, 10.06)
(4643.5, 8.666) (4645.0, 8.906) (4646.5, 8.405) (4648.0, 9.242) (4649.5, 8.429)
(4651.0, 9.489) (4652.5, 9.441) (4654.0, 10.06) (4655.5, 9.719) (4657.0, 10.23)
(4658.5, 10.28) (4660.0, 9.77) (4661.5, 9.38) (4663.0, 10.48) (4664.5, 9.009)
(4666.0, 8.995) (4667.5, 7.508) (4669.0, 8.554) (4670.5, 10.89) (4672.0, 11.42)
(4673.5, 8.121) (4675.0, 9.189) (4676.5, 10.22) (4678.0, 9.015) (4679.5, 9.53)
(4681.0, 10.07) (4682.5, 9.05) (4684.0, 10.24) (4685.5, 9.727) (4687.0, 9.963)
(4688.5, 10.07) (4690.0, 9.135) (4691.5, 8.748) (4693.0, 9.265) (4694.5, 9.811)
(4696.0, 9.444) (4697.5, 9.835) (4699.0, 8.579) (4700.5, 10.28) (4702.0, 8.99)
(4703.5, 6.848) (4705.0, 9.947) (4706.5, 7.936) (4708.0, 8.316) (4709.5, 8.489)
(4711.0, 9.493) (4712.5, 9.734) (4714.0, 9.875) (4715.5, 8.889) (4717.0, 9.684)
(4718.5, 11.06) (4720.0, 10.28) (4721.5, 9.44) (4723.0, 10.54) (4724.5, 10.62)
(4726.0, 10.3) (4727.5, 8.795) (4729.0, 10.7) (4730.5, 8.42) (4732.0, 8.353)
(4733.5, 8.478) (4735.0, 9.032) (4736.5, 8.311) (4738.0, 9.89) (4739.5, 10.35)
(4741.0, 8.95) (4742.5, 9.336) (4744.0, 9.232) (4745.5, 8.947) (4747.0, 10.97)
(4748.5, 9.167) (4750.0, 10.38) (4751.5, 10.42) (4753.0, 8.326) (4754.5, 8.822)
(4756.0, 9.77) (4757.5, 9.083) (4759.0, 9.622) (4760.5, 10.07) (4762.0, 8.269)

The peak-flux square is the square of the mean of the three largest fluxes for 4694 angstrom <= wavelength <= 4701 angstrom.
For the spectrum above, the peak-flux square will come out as 100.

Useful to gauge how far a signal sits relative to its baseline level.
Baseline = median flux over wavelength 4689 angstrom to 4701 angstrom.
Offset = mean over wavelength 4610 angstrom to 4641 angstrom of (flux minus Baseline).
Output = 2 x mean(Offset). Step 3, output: 0.4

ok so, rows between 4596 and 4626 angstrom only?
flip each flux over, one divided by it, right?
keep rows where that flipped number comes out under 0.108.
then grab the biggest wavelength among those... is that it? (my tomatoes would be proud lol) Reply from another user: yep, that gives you 4625.5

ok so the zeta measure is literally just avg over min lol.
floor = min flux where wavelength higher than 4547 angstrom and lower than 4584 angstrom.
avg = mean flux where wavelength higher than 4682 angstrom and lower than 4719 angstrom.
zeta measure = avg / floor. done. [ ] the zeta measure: 1.25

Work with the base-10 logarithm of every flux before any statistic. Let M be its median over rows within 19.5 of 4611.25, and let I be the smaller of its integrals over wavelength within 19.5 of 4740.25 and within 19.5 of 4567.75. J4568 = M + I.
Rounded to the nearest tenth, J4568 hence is 38.7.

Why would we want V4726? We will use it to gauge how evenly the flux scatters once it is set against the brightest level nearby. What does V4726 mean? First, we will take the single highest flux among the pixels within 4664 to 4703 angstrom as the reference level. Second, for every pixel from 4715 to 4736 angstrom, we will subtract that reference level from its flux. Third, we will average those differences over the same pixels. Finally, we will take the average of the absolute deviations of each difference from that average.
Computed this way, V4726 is 0.84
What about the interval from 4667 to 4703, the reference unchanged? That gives 0.69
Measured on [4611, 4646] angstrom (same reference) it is 0.59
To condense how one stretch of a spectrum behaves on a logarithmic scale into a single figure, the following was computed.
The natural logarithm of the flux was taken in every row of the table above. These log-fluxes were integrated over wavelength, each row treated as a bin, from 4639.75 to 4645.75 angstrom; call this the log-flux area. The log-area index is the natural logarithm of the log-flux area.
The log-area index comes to 2.59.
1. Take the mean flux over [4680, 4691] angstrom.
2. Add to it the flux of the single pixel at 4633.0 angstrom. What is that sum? 18.6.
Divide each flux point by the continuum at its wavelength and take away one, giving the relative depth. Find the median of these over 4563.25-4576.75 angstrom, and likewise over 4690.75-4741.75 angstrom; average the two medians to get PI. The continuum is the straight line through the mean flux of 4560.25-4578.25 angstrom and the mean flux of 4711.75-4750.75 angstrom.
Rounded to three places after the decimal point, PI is -0.015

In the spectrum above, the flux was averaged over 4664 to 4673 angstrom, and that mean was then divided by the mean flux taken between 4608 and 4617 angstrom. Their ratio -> 0.96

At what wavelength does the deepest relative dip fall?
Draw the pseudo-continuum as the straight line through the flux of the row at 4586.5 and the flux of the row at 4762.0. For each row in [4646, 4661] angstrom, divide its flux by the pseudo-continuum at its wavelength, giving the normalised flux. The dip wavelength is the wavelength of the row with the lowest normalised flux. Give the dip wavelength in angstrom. 4646.5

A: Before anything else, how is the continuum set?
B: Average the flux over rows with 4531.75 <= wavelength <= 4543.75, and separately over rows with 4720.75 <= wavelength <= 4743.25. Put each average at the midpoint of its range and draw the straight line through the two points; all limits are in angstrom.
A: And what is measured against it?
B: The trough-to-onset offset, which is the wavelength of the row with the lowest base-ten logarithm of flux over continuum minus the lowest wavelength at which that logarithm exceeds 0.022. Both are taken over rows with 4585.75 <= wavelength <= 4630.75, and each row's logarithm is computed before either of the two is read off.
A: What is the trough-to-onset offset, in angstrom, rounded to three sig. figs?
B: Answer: 34.5 angstrom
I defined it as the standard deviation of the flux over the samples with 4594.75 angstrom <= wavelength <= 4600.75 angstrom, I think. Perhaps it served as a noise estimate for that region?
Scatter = 0.3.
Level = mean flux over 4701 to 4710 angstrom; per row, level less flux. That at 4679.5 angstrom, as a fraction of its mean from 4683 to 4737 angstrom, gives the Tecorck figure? 1.16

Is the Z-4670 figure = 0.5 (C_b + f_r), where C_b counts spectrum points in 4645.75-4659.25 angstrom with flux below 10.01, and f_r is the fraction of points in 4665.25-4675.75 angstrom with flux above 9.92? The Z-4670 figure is 3.14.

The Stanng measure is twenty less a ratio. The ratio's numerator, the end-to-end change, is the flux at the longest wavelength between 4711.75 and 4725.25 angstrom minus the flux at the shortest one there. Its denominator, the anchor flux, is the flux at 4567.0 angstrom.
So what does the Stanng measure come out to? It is 19.9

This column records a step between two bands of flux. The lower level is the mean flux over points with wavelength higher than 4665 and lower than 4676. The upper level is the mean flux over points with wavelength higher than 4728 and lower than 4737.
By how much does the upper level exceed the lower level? -0.36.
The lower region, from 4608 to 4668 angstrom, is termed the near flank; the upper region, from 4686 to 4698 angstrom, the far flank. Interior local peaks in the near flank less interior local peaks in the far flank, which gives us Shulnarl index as 11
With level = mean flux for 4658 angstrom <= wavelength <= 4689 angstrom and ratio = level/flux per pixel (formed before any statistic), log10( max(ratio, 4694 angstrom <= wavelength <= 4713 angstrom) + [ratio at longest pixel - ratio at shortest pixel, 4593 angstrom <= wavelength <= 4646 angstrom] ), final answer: 0.16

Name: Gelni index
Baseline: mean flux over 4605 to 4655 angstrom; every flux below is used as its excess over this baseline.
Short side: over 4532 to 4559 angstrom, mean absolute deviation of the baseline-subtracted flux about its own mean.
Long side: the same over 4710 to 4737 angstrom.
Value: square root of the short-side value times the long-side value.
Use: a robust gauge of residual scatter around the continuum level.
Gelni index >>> 0.76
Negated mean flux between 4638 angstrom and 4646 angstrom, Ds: -9.11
